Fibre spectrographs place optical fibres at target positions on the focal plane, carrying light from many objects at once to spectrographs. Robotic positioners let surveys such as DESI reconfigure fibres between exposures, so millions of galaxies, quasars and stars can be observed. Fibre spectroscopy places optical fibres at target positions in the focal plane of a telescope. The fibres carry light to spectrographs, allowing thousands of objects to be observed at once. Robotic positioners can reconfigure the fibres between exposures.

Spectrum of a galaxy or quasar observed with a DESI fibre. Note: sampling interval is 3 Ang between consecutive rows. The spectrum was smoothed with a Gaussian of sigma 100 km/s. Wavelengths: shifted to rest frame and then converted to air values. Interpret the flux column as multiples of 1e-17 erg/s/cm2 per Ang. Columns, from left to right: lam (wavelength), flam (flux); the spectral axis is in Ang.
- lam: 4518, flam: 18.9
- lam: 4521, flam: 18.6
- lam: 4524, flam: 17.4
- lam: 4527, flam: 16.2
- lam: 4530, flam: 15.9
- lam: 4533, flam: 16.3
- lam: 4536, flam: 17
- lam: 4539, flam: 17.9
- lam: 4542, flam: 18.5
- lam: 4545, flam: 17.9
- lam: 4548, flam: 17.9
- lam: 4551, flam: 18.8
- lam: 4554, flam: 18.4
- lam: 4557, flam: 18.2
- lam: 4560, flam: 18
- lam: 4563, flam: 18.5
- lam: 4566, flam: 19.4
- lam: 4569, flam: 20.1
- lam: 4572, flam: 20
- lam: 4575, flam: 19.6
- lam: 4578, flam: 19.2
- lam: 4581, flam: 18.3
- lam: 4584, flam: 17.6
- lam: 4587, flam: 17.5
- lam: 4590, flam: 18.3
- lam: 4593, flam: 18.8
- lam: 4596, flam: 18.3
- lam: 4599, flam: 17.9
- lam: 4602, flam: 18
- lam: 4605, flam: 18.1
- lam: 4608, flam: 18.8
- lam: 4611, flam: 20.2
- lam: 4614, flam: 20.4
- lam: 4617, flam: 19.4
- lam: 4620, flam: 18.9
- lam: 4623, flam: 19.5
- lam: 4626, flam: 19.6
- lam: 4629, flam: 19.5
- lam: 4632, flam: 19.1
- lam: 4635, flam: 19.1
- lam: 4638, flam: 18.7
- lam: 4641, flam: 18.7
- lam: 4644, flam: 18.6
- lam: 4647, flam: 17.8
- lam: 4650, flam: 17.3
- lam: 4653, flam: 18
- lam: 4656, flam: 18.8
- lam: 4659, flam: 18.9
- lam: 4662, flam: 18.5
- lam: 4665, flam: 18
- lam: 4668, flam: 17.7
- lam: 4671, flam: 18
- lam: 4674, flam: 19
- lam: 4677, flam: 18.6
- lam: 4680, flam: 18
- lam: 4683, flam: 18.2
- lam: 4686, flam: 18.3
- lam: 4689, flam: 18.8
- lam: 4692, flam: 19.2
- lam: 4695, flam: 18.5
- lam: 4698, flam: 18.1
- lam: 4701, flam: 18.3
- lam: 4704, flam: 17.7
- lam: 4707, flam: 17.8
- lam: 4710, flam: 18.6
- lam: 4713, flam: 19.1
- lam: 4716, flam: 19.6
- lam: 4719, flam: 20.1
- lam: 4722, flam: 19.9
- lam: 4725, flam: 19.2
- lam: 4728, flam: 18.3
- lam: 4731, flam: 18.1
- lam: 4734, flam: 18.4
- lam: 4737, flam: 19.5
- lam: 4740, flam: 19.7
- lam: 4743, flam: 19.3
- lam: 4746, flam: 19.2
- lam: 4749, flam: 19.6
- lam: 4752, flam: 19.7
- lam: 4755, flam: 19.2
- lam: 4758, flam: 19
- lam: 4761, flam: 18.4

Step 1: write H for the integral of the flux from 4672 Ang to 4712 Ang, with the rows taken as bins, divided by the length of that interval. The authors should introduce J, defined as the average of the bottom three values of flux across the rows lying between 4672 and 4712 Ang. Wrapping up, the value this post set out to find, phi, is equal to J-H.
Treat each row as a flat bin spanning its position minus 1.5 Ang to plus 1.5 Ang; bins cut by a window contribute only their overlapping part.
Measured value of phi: -0.56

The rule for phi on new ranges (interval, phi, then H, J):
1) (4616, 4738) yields -1.10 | 18.7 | 17.6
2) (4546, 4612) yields -0.95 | 18.6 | 17.7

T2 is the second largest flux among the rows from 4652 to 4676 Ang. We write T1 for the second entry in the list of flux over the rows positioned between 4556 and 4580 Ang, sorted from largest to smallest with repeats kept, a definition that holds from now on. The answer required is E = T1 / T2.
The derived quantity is 1.058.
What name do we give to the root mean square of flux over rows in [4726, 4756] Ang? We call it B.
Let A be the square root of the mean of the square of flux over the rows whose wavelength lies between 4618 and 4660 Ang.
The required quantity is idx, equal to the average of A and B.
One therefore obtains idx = 18.9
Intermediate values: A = 18.8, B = 19.1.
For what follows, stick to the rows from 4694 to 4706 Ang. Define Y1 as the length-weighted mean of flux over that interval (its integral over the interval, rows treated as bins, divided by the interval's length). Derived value 18.1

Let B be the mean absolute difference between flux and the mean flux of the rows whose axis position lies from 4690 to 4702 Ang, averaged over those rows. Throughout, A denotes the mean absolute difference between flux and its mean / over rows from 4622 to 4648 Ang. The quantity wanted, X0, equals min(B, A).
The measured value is 0.34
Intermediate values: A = 0.45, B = 0.34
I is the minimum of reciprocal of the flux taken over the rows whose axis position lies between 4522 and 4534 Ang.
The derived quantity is 0.0575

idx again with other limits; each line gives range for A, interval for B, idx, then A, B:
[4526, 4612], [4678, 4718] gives 18.4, 18.3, 18.5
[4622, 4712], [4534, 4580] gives 18.6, 18.5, 18.6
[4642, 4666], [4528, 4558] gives 18.0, 18.2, 17.7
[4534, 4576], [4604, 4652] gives 18.8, 18.6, 19.0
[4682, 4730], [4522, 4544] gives 17.9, 18.7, 17.1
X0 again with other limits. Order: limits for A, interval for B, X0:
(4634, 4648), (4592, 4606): 0.26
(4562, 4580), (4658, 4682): 0.41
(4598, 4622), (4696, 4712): 0.28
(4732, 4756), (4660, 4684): 0.30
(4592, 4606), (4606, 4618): 0.26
